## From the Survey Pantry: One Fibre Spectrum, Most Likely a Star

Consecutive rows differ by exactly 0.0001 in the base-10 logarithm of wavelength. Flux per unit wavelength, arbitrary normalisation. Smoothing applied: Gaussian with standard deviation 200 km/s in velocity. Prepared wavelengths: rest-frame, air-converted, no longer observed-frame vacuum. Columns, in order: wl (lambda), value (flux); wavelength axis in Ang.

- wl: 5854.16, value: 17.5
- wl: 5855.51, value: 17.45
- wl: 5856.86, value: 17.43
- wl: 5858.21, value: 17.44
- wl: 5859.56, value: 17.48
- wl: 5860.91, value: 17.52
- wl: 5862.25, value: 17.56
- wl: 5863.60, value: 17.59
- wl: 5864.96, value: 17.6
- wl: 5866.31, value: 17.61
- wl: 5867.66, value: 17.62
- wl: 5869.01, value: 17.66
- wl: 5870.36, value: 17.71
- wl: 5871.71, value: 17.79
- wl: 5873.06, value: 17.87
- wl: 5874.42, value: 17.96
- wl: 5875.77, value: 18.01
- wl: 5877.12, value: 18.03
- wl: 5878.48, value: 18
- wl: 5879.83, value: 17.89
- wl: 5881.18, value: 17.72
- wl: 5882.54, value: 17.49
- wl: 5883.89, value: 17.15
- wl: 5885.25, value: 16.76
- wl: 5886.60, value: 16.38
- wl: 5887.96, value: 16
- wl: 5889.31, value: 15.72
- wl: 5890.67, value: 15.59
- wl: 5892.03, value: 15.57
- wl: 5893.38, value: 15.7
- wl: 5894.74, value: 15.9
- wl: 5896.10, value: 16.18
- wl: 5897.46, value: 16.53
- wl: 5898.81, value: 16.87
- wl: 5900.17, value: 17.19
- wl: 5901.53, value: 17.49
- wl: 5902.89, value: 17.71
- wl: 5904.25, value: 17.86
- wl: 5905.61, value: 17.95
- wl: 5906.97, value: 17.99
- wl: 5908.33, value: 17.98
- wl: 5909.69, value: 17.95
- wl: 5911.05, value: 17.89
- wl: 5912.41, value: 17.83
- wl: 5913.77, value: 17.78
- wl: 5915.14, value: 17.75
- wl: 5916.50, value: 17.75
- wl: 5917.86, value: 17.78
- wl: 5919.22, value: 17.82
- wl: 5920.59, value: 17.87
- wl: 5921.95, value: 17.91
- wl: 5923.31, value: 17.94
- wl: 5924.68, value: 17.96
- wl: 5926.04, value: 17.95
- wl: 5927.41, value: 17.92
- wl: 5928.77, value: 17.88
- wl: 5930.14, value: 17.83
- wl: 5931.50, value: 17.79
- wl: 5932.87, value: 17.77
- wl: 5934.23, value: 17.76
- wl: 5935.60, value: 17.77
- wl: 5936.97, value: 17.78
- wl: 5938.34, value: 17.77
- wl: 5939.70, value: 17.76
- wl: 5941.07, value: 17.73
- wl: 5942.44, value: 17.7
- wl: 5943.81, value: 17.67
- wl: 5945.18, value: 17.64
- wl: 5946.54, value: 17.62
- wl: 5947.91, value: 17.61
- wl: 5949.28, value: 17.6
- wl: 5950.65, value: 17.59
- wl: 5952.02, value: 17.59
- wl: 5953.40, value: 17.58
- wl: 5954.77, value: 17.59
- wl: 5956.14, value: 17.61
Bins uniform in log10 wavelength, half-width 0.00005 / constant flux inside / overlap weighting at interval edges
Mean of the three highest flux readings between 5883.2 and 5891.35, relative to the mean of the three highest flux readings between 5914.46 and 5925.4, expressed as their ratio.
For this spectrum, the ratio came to 0.93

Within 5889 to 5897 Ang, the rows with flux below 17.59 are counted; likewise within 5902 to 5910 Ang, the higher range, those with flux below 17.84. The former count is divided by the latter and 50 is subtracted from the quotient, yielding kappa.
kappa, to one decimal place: -44.0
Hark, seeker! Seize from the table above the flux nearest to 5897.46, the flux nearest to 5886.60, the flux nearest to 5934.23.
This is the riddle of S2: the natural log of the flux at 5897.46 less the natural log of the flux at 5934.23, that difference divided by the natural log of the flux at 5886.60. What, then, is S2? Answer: -0.026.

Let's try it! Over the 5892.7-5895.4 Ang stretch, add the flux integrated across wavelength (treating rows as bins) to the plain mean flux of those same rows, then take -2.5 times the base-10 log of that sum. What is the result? -4.42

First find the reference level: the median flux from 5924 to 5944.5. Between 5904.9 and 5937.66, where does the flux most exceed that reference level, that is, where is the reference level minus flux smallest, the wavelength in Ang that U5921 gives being 5906.97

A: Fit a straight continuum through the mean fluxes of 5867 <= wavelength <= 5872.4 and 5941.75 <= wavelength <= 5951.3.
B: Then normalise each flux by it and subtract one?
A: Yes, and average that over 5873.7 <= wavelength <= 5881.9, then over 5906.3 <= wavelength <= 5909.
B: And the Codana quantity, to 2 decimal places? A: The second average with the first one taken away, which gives 0.00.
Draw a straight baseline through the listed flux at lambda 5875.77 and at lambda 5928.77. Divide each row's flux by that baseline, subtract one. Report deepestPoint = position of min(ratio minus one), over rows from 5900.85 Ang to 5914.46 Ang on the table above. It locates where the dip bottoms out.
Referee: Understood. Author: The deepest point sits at 5901.53 Ang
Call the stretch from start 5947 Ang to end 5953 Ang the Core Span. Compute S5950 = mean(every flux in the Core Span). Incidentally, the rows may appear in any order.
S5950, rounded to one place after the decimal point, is 17.6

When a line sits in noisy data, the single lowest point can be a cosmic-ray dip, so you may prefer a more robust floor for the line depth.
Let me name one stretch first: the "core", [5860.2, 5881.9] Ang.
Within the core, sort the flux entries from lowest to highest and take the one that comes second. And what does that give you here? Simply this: 17.56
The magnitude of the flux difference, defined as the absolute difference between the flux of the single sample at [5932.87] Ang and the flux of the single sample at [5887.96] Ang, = 1.8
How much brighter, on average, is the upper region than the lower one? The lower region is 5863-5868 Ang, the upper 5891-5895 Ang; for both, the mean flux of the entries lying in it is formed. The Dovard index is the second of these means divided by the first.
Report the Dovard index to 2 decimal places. 0.89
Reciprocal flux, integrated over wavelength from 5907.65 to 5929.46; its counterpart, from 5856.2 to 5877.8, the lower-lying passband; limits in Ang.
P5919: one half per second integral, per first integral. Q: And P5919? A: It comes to 0.335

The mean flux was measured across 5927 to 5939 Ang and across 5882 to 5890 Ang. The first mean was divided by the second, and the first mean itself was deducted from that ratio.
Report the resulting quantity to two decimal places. -16.73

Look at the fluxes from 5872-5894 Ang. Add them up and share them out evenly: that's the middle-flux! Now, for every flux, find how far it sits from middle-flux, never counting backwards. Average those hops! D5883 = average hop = 0.90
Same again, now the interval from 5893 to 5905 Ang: 0.66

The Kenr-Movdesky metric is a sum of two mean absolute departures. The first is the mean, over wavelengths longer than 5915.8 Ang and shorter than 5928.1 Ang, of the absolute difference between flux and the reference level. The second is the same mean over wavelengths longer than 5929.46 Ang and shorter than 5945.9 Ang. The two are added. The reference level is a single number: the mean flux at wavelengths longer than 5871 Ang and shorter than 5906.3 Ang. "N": 1.52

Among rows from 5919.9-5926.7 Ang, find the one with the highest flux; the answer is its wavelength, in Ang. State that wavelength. 5924.68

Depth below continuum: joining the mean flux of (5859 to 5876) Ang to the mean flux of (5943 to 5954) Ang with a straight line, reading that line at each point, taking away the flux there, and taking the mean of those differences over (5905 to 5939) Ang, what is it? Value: -0.2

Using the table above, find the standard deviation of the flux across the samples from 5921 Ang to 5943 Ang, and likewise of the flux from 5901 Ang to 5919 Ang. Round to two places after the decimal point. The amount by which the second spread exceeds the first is 0.05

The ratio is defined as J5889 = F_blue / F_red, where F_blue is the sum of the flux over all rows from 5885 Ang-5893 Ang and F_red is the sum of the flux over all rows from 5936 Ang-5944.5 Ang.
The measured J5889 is 0.90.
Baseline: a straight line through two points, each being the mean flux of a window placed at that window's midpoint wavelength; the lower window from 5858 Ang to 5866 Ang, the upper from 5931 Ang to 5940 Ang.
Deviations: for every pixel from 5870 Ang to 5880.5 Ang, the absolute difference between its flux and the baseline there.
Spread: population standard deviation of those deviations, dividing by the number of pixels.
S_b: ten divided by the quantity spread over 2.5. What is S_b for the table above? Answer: 250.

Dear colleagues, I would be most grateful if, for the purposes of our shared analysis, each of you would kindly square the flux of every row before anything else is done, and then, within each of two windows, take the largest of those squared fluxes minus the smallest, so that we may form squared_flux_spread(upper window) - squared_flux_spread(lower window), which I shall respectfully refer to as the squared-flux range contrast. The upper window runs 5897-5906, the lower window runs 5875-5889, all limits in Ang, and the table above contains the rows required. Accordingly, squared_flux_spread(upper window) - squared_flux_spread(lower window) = -20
